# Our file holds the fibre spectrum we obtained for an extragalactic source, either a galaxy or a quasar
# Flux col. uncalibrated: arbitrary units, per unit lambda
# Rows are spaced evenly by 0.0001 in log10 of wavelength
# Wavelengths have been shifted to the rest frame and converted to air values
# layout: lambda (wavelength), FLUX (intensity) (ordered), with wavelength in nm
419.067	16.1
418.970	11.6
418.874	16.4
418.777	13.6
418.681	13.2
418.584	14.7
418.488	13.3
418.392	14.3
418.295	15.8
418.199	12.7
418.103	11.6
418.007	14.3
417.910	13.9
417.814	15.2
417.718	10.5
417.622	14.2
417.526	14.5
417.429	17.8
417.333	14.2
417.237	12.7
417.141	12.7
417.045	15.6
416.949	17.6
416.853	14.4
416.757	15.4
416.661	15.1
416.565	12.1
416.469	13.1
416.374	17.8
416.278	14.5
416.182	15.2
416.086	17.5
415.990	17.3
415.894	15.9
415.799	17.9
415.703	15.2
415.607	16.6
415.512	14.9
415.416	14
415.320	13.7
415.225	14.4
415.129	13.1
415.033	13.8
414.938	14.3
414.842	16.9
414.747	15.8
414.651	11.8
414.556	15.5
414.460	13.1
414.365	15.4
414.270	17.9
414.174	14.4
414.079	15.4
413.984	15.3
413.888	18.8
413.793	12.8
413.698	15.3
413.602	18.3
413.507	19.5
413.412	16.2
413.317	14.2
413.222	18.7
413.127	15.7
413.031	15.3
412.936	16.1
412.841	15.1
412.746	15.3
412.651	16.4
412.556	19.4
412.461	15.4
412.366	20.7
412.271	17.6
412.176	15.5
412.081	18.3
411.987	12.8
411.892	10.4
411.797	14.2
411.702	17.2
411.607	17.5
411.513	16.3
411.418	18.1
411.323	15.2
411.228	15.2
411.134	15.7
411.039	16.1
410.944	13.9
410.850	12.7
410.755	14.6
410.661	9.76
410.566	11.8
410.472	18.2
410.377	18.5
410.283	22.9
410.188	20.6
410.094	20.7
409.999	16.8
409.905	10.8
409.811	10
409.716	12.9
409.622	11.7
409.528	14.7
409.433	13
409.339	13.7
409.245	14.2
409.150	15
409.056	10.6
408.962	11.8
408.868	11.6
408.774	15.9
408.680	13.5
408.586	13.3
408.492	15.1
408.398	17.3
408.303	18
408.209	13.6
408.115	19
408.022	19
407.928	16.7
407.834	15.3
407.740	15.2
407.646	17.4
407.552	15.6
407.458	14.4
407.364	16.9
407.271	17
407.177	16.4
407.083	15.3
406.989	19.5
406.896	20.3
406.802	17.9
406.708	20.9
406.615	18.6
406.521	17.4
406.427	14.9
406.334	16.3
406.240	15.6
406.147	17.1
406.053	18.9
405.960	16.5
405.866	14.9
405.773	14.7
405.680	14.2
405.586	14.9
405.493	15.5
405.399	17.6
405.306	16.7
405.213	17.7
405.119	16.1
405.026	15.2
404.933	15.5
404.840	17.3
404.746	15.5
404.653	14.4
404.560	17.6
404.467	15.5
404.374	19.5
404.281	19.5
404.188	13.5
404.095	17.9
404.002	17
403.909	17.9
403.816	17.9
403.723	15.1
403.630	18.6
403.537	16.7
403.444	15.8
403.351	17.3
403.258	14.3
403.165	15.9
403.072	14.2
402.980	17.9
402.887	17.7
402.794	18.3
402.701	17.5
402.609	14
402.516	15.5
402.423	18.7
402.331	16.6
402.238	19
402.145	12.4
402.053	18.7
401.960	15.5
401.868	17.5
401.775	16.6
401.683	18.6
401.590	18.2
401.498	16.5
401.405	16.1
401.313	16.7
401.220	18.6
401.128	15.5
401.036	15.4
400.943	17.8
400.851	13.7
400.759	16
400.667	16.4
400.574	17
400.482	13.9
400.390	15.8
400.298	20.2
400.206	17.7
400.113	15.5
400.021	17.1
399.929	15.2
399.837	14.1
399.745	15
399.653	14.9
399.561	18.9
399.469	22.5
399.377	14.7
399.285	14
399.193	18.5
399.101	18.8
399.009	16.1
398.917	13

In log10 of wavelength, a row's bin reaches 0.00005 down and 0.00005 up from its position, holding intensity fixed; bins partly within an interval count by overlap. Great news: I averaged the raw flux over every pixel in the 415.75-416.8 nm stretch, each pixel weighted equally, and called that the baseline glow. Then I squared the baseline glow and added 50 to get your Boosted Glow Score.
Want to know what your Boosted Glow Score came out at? 294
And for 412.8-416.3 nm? 292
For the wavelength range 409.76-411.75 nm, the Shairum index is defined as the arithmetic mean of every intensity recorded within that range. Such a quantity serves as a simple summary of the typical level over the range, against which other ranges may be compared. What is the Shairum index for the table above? 15.8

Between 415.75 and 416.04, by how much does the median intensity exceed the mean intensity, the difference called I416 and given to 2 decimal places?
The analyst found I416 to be 0.27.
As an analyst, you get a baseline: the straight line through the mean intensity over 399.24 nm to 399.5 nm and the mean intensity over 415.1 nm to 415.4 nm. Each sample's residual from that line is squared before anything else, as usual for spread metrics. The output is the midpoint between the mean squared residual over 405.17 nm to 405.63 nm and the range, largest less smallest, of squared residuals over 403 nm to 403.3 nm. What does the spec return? 3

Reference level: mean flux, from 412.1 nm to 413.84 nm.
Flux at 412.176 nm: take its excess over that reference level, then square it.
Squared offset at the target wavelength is 1.1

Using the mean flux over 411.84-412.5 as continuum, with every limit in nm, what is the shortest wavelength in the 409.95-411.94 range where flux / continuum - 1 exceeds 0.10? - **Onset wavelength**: 410.094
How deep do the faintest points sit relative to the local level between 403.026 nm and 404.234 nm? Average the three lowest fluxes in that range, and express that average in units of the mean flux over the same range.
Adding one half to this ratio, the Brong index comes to 1.36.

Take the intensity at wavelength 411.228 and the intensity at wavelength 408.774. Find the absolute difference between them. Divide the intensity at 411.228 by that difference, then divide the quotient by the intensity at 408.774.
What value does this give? 1.4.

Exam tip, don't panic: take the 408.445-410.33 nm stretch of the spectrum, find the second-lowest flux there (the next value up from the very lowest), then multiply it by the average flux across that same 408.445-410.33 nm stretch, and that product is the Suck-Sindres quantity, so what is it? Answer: 153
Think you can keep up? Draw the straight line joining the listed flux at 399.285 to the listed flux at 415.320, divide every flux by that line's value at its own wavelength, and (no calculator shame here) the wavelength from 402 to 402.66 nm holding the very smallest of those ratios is 402.145 nm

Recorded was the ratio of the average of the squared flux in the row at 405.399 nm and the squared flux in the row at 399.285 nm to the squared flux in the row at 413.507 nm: 0.67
